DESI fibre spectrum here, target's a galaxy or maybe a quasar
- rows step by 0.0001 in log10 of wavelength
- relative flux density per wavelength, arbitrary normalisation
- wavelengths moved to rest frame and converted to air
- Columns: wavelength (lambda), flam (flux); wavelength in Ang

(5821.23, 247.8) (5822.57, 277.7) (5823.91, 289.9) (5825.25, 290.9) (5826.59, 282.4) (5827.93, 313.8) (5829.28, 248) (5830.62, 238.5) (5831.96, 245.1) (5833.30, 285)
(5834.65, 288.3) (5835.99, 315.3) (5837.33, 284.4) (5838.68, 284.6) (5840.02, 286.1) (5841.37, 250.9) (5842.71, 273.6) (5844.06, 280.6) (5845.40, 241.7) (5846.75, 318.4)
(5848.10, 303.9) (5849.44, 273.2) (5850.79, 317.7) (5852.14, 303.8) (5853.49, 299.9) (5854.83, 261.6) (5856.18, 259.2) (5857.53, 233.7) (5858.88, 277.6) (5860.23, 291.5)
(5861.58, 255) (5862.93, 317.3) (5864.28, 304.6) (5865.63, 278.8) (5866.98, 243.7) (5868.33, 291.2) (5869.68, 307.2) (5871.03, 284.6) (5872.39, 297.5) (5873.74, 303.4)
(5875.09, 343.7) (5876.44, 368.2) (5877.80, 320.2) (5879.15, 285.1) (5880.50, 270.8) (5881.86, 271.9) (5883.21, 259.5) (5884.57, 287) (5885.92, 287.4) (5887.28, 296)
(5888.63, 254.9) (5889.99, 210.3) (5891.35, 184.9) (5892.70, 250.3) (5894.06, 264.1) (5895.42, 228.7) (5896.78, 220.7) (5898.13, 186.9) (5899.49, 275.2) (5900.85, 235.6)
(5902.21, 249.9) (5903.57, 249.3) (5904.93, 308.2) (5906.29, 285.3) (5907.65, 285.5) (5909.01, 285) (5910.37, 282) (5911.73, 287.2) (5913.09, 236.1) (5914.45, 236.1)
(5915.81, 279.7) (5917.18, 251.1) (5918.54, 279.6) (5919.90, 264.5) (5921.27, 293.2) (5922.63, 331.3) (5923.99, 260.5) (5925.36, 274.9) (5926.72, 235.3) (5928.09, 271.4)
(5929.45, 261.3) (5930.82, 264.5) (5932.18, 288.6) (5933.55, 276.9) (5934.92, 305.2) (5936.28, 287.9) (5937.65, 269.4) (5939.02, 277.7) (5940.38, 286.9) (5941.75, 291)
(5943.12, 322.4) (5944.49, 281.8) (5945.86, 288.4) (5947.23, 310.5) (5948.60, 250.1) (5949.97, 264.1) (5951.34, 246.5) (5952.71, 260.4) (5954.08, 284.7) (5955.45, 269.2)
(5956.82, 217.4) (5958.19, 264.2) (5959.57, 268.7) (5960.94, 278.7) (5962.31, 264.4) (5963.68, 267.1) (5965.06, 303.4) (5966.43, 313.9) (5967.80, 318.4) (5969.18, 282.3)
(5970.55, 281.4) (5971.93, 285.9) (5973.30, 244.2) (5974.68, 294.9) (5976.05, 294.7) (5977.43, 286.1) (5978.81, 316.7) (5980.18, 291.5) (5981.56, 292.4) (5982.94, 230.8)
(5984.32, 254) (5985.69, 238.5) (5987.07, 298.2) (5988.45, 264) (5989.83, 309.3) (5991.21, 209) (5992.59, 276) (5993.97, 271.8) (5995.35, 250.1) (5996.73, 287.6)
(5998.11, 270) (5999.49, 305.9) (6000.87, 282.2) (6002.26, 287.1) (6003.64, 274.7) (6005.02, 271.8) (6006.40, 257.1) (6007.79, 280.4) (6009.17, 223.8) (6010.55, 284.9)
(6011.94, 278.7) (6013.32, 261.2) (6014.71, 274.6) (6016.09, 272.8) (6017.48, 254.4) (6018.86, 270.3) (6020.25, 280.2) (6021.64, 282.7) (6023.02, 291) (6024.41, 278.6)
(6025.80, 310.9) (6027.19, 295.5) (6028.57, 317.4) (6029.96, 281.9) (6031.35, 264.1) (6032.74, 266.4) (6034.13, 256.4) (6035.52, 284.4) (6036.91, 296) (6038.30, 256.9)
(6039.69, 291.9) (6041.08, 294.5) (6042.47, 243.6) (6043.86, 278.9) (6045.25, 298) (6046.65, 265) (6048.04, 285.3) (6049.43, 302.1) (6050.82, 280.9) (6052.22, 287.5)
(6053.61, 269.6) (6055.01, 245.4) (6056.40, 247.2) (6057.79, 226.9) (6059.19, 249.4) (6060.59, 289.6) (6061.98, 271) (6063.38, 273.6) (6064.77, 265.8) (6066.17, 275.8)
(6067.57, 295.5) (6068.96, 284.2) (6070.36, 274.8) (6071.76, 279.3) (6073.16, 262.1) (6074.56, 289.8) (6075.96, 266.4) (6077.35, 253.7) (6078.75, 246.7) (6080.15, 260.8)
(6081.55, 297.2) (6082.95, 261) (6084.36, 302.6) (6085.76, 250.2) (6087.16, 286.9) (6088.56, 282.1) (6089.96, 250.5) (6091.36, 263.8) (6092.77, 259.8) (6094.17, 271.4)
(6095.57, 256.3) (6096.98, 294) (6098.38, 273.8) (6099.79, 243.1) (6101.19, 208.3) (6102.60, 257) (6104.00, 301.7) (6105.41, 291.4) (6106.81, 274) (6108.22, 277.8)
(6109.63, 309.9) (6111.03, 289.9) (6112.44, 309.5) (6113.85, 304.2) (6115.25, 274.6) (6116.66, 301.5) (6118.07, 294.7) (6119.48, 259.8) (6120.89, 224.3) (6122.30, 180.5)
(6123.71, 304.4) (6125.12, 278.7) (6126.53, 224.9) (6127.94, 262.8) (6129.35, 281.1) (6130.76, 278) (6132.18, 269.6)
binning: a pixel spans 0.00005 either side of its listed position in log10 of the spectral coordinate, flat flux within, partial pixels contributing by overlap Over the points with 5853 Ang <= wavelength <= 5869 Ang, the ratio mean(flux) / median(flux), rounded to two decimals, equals 0.99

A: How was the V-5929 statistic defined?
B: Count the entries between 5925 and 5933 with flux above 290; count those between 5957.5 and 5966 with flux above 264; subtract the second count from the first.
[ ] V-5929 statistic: -6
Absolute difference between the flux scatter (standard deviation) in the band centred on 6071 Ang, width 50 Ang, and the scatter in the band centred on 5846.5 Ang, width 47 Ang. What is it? 7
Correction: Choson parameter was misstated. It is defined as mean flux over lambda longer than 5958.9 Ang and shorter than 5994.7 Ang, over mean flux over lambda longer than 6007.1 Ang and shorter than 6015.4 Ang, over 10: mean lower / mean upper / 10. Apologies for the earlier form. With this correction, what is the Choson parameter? 0.104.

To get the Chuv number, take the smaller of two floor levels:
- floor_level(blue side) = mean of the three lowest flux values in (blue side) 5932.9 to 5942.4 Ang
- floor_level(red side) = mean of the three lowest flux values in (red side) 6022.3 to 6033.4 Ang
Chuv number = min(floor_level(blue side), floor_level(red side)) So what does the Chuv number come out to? 270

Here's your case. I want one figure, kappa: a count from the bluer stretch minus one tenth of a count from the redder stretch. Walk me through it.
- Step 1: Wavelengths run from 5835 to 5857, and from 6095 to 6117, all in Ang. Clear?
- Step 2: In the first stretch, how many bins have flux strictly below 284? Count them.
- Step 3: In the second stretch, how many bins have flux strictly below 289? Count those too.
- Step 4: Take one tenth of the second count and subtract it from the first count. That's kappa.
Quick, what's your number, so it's 6.2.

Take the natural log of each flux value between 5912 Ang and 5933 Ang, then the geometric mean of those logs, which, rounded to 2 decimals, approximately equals 5.59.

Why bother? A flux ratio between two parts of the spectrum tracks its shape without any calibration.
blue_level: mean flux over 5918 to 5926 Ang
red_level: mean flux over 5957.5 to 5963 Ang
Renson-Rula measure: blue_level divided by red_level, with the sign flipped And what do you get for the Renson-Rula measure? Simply -1.06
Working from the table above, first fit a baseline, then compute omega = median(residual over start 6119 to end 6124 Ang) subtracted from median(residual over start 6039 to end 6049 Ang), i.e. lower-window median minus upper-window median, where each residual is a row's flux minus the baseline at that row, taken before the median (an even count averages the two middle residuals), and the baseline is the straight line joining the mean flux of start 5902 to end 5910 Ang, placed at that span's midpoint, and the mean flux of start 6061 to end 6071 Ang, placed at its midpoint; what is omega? 43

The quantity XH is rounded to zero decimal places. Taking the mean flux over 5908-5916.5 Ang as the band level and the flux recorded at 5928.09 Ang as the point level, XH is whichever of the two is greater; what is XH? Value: 271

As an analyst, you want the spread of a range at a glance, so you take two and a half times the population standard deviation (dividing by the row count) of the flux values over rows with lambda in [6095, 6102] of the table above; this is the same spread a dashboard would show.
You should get 72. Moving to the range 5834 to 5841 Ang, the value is 30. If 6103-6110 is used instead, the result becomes 34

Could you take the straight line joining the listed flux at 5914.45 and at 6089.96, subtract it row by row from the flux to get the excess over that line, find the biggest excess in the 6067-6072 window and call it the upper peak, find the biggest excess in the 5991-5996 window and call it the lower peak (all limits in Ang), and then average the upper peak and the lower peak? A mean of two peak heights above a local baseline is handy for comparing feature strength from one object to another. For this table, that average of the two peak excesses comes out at 40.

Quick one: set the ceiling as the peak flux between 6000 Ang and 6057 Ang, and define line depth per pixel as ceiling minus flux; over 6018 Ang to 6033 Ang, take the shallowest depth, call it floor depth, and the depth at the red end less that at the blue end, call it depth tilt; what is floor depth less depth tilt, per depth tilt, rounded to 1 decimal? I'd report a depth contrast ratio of -1.0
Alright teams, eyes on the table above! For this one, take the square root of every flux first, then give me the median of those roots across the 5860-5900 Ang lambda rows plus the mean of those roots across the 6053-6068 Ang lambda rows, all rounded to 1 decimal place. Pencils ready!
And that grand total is 33.0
